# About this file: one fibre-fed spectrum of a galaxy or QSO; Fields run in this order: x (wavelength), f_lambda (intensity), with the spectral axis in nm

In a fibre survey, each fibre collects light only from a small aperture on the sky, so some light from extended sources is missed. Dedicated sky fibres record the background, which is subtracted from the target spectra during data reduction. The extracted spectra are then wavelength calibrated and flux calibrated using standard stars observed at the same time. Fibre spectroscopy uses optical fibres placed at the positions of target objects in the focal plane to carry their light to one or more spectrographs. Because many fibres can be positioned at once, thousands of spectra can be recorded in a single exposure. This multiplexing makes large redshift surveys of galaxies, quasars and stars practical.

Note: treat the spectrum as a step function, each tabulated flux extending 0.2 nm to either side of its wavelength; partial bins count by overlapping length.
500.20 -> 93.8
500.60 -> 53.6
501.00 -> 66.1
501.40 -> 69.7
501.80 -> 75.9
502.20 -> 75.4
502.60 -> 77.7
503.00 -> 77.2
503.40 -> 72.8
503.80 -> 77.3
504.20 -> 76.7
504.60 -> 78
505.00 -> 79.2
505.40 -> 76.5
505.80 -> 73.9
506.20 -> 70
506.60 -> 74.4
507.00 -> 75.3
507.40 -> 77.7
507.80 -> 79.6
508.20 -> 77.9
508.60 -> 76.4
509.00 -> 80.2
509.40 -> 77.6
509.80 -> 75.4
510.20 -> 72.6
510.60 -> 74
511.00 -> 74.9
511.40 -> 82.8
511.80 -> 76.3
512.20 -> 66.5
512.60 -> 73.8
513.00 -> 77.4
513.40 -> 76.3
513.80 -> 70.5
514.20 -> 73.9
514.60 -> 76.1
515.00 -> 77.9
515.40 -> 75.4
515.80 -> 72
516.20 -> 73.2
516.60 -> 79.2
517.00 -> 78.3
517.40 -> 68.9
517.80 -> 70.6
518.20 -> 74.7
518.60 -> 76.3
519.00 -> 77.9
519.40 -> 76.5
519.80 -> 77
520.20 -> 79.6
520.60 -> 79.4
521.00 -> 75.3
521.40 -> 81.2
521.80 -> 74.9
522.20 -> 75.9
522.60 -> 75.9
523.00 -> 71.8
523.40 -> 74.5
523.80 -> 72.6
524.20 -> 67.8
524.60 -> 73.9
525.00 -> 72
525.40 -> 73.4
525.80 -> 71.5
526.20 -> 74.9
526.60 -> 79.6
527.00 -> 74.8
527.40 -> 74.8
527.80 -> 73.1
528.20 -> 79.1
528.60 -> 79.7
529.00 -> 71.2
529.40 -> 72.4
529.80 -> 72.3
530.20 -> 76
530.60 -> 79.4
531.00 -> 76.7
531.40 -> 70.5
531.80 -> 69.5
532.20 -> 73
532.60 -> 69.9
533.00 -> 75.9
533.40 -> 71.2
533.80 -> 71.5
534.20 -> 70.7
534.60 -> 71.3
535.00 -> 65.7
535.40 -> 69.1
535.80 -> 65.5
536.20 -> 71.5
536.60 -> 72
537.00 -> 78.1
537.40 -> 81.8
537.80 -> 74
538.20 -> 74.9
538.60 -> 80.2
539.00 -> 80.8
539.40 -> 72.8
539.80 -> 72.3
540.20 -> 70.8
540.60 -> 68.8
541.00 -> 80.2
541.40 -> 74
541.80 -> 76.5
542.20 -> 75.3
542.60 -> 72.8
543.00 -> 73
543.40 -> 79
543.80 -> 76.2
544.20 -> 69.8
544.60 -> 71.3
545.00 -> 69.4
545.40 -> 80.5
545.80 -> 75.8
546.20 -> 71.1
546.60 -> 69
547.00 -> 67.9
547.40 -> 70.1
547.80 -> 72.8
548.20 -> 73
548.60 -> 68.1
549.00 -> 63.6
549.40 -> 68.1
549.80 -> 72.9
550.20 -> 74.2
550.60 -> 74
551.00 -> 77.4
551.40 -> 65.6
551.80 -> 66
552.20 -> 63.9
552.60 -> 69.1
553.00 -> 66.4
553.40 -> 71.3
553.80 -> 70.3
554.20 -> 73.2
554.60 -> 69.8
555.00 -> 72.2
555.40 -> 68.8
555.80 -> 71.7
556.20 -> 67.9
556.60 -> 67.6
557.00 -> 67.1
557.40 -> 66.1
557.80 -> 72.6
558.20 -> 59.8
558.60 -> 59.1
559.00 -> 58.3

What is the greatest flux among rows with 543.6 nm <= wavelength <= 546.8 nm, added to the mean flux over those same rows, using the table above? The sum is 153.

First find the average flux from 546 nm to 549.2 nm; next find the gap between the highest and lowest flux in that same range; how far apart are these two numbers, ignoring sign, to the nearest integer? 60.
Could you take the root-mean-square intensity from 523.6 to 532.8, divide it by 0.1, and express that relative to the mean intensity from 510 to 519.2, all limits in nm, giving 9.89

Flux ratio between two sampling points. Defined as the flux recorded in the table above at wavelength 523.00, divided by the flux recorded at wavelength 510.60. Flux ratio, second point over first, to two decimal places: 0.97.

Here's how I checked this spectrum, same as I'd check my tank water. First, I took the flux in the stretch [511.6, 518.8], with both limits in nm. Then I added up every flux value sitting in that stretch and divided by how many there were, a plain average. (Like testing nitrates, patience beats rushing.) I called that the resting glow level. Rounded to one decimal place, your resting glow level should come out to 74.3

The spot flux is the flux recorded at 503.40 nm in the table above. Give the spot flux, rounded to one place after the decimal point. 72.8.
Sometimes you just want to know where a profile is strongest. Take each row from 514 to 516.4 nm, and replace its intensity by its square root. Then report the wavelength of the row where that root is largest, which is 515.00 nm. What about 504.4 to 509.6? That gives 509.00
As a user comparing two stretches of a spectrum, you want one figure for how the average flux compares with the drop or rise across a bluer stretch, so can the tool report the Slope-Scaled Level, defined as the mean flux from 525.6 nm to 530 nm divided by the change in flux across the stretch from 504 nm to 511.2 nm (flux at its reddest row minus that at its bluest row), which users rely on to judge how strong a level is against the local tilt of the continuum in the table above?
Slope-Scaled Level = -42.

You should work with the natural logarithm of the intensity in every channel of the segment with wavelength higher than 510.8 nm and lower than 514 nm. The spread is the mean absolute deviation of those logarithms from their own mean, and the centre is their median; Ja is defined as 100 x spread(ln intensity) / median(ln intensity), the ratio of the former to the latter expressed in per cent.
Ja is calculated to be 1.1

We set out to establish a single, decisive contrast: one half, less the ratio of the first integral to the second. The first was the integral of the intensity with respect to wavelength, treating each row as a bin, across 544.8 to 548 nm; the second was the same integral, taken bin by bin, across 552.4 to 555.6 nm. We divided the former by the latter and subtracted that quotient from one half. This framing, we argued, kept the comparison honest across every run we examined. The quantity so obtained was -0.528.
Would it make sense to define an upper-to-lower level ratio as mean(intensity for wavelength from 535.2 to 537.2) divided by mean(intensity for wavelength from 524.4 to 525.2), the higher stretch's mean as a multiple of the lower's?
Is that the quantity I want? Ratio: 0.98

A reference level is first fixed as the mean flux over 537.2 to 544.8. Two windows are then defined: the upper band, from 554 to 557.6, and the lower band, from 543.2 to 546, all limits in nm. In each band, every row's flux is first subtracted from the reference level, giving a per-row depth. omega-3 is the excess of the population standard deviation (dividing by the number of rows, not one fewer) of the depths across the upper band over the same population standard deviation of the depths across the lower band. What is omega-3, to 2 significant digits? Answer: -1.8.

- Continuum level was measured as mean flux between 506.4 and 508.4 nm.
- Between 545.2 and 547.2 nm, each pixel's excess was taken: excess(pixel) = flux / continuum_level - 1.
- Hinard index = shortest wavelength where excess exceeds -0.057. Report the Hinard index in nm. 545.40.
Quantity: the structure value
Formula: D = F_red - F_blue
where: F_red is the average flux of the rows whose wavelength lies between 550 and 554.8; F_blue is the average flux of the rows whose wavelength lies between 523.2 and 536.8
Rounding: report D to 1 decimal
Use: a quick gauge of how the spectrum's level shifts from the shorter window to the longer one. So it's -2.8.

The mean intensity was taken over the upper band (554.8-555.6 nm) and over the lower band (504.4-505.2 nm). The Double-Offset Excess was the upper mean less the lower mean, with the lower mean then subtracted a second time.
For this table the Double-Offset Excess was -87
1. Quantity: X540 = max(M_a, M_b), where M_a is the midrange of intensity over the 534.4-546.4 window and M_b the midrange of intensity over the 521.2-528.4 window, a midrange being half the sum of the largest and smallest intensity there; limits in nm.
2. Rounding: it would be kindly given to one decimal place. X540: 74.5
